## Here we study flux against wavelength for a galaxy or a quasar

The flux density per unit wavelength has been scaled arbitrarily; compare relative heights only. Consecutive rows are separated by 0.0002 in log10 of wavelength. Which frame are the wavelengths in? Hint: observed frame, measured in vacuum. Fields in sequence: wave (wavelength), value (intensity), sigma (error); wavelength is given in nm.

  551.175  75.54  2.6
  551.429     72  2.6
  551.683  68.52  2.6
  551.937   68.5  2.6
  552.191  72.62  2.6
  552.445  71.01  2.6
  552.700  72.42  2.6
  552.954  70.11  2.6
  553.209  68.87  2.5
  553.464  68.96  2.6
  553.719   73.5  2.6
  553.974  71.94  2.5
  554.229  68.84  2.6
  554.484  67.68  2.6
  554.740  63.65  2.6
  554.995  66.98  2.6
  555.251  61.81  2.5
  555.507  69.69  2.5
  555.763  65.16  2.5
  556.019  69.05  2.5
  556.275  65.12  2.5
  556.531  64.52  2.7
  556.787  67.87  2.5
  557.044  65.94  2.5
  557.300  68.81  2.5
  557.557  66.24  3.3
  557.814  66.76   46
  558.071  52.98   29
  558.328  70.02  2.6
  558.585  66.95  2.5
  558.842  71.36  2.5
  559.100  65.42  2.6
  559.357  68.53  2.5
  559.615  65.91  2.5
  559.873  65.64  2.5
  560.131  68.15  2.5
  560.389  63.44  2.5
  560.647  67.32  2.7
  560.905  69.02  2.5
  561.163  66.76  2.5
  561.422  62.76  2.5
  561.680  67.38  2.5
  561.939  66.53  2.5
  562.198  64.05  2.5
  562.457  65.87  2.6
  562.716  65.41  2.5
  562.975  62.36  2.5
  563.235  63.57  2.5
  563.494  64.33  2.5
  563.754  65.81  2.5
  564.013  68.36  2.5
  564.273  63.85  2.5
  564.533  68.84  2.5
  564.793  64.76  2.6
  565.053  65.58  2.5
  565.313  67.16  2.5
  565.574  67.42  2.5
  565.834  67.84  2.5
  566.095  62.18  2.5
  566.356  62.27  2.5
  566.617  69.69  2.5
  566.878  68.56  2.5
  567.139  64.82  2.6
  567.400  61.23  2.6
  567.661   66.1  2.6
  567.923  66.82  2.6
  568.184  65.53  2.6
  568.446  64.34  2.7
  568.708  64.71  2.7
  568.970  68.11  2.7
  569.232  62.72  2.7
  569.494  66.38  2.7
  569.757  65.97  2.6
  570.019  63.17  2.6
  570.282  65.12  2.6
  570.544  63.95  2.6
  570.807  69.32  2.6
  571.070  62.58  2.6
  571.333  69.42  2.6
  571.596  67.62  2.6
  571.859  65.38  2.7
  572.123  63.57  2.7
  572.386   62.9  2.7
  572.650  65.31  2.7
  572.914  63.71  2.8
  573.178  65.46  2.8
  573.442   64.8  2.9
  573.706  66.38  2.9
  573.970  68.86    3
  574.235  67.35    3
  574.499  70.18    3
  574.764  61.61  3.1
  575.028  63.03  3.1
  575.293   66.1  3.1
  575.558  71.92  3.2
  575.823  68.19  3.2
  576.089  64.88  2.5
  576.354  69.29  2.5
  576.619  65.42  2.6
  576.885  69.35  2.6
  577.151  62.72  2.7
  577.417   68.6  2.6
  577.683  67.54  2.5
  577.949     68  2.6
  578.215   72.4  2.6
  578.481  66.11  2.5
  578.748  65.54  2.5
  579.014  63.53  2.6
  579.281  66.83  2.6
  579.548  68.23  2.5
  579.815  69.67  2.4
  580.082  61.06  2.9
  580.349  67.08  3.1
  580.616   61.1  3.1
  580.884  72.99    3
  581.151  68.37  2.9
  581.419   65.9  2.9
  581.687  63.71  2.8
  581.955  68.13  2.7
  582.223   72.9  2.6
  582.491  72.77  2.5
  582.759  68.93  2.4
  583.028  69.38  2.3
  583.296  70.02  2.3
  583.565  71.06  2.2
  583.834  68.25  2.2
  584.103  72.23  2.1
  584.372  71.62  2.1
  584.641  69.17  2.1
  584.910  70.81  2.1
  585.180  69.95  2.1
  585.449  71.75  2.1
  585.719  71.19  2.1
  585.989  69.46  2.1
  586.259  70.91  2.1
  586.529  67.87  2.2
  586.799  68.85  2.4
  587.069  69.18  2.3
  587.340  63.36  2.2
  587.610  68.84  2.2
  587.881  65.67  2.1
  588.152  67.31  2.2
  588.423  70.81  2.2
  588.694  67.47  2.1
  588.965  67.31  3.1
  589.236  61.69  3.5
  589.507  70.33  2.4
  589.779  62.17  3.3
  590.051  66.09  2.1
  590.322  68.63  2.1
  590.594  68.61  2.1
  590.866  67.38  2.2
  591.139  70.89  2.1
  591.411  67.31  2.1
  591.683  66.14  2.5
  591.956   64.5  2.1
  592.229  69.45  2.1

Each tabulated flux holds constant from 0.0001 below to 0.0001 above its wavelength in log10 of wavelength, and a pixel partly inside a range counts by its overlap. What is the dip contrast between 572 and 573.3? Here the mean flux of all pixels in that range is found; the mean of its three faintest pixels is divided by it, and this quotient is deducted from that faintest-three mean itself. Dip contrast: 62.4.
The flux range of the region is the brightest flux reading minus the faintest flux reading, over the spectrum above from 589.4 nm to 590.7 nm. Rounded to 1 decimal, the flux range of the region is 8.2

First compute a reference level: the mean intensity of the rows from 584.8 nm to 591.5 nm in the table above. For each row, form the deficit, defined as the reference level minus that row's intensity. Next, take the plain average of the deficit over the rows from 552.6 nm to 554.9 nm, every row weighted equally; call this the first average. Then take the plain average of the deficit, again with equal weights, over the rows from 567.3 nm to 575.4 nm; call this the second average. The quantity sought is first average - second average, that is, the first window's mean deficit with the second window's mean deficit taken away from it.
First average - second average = -4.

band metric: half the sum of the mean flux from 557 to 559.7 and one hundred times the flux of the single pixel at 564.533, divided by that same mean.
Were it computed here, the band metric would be 52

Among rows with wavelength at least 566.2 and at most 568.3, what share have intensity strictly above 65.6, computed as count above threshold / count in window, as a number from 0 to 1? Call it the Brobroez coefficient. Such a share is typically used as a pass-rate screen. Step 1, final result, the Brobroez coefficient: 0.50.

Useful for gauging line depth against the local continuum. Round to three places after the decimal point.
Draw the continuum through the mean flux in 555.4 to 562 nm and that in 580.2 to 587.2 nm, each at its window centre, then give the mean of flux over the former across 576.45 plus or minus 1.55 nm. 0.979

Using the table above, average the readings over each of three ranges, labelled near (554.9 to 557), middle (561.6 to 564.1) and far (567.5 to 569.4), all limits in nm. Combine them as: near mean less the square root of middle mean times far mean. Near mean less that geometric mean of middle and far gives 1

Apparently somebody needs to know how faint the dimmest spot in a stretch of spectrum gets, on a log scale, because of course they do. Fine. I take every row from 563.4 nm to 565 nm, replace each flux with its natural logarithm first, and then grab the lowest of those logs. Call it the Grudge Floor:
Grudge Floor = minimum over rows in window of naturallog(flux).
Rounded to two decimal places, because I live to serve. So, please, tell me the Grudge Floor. 4.16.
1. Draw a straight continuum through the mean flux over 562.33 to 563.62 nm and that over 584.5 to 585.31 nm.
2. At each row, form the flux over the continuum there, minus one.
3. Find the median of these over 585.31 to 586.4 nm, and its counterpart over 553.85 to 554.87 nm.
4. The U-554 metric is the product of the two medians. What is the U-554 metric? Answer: 0.0011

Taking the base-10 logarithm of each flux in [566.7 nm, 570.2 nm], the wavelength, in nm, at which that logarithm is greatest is 566.878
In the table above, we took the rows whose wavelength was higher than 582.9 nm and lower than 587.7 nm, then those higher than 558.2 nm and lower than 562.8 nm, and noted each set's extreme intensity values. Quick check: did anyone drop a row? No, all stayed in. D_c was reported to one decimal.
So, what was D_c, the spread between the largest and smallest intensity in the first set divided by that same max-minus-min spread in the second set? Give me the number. 1.0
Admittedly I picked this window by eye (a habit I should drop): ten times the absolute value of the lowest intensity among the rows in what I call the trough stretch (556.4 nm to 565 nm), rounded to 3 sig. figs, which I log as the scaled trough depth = 530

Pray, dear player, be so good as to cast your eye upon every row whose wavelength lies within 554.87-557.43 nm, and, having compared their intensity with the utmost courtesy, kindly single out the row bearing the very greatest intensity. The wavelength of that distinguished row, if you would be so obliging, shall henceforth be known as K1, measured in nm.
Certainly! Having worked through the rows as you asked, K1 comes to 555.507 nm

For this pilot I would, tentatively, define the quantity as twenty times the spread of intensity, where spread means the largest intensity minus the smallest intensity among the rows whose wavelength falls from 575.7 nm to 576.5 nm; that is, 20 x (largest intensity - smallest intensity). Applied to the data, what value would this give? 88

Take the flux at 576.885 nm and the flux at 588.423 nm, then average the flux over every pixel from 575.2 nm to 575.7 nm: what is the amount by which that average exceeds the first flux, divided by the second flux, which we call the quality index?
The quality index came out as 0.00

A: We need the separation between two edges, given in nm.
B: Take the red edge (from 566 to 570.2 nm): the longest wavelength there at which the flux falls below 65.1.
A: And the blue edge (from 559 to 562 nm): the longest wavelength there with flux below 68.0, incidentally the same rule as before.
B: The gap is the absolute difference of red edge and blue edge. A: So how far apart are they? 8.08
